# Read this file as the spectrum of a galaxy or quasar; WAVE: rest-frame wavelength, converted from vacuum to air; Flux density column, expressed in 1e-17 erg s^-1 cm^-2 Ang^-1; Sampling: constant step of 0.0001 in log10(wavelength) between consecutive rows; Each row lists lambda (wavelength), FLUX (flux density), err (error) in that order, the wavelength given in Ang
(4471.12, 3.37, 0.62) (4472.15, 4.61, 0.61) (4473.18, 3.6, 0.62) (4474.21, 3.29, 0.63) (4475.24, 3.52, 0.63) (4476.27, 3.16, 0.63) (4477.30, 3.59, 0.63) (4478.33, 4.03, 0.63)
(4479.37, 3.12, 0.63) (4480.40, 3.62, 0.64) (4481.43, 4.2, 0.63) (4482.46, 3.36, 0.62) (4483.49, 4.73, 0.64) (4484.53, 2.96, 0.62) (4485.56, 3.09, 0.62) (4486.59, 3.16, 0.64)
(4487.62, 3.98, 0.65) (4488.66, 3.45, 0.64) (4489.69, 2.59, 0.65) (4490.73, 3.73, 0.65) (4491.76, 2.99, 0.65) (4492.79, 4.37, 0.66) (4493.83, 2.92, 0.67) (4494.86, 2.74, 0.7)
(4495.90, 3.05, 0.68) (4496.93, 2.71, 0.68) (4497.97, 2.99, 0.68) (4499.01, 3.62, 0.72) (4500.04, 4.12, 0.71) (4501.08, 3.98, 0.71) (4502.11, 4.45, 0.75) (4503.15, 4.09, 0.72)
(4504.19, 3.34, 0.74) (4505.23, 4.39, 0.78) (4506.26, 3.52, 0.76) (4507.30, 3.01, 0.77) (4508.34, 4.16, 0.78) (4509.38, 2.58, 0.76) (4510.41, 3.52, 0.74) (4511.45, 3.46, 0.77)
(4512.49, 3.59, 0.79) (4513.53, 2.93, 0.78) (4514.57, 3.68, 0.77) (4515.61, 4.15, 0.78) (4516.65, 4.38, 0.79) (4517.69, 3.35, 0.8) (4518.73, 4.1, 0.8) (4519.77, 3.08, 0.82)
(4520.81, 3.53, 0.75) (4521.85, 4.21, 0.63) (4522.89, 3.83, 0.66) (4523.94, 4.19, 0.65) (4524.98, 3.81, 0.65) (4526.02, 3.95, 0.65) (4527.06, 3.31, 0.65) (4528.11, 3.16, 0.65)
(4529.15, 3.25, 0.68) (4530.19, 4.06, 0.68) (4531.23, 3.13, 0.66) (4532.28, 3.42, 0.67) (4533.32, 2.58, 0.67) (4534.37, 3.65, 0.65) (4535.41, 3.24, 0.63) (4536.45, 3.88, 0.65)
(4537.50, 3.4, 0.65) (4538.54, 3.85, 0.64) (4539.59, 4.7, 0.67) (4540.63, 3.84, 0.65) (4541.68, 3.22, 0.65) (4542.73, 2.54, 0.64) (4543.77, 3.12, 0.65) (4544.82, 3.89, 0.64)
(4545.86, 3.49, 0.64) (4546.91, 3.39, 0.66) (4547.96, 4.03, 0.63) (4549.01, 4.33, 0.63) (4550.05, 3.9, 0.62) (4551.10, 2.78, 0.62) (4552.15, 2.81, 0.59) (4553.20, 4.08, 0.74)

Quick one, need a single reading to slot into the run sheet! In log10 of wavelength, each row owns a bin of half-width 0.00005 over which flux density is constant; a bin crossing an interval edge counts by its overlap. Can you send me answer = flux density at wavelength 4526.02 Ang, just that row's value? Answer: 3.95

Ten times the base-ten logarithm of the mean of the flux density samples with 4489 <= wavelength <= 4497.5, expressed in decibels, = 4.97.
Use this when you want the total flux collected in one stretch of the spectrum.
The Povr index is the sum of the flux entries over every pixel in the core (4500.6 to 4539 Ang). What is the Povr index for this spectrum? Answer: 134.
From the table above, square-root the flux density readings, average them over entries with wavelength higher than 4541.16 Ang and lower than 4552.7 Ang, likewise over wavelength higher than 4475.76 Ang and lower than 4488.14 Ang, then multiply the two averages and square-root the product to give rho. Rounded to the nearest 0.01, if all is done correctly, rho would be 1.86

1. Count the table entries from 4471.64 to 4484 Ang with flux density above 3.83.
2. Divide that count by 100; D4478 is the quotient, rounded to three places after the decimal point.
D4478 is 0.040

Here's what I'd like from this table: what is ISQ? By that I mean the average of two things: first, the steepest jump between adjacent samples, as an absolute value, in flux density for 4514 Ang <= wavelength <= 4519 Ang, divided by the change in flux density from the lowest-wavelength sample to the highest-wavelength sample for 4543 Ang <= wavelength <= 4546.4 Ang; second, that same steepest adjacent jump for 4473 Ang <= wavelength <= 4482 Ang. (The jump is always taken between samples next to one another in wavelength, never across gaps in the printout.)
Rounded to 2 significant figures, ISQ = 1.8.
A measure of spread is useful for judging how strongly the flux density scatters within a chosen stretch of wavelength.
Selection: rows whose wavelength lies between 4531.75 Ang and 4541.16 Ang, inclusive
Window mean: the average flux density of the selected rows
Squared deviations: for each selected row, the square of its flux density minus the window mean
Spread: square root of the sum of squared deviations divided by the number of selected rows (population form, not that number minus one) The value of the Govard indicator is 0.543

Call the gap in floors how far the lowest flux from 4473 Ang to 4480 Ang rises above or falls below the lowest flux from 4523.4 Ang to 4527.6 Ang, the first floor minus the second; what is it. -0.2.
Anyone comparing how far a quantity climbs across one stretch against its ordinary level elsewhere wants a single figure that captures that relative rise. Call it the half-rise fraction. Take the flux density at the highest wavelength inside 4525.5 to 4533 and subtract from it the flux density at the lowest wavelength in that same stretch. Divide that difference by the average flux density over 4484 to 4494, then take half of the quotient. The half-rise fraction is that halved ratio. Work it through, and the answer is -0.08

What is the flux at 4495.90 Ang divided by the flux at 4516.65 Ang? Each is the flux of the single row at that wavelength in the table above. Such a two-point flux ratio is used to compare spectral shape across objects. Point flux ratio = 0.70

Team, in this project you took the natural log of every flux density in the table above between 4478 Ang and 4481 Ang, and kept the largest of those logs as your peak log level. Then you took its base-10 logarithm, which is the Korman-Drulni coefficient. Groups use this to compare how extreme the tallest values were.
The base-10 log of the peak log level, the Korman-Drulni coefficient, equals 0.144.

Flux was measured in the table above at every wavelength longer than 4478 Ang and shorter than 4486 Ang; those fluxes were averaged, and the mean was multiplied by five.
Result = 18.2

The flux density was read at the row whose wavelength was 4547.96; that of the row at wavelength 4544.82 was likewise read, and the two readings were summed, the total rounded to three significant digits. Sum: 7.92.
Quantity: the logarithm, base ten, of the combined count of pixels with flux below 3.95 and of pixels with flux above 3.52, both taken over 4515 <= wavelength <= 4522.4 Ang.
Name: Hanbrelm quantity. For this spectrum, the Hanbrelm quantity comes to 0.90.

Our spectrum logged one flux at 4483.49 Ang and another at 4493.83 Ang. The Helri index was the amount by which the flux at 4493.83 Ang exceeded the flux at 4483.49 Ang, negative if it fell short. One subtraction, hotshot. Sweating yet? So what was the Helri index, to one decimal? -1.8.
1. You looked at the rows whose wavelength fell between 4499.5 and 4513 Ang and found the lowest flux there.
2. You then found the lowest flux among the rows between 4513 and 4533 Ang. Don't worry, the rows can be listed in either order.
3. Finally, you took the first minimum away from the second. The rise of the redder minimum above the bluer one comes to 0.35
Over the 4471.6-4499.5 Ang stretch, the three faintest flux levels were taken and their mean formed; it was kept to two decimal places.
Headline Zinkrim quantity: 2.68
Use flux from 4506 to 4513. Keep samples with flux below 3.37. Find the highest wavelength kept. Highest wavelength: 4509.38 Ang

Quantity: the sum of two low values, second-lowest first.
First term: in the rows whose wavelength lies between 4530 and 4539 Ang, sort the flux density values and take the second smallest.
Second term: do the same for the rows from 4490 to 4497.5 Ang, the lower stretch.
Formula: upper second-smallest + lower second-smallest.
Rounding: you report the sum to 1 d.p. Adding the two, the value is 5.9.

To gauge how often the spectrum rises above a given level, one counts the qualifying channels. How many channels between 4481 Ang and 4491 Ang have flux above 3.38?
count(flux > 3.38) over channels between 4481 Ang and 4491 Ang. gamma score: 5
